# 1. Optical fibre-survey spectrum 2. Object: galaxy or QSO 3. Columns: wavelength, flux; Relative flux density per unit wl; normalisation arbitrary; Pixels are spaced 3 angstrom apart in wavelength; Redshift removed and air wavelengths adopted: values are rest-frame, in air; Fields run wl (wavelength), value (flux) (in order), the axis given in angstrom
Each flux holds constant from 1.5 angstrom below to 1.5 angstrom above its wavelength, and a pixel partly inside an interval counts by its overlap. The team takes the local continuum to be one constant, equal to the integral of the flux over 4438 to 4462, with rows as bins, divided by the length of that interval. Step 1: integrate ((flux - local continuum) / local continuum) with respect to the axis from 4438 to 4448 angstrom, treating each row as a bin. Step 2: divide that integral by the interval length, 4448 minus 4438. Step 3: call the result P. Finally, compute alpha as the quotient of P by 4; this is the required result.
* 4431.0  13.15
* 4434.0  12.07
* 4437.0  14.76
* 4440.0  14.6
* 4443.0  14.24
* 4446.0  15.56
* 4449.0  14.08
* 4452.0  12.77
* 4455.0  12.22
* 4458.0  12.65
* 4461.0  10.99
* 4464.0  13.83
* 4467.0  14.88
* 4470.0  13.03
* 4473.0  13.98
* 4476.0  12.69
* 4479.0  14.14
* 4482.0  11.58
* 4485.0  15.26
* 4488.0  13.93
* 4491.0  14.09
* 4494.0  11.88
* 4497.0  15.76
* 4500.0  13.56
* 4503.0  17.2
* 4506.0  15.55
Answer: 0.024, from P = 0.096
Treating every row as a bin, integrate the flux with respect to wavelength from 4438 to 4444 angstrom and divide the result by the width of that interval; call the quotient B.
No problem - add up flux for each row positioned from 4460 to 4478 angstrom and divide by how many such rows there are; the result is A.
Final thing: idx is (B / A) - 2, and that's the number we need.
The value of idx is -0.91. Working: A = 13.2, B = 14.5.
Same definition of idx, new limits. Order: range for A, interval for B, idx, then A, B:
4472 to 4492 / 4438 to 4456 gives -0.98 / 13.7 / 14.0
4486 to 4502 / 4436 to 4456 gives -0.98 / 13.8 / 14.1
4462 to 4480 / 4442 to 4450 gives -0.93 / 13.8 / 14.7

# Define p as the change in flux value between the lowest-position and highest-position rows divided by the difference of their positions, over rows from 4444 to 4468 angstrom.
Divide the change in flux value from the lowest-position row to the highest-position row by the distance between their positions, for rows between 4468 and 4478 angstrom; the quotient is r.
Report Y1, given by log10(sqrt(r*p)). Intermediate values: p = -0.03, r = -0.06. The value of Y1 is -1.37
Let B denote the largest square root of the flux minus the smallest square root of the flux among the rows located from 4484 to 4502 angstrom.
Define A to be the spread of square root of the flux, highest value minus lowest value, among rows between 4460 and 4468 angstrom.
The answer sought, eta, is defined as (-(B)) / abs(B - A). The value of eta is -27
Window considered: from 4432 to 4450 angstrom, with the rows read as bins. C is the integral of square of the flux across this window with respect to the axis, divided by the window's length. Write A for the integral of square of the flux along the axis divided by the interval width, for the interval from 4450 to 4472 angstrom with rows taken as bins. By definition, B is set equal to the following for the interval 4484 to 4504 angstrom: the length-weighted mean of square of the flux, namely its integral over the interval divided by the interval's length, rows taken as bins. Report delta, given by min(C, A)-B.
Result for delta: -42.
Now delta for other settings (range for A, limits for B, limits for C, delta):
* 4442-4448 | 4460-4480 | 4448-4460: -16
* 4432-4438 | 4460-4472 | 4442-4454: -1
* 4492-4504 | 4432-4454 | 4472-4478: -17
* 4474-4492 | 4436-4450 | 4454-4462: -71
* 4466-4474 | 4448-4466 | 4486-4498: 30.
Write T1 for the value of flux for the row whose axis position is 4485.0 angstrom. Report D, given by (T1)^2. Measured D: 233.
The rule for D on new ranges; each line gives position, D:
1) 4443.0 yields 203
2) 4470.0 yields 170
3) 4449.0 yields 198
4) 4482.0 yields 134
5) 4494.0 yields 141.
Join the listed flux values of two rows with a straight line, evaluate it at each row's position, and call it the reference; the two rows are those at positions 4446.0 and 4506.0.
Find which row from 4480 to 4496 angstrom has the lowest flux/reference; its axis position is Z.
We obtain 4482.0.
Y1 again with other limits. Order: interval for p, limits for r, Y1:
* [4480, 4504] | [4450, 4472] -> -1.21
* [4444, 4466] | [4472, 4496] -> -1.01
